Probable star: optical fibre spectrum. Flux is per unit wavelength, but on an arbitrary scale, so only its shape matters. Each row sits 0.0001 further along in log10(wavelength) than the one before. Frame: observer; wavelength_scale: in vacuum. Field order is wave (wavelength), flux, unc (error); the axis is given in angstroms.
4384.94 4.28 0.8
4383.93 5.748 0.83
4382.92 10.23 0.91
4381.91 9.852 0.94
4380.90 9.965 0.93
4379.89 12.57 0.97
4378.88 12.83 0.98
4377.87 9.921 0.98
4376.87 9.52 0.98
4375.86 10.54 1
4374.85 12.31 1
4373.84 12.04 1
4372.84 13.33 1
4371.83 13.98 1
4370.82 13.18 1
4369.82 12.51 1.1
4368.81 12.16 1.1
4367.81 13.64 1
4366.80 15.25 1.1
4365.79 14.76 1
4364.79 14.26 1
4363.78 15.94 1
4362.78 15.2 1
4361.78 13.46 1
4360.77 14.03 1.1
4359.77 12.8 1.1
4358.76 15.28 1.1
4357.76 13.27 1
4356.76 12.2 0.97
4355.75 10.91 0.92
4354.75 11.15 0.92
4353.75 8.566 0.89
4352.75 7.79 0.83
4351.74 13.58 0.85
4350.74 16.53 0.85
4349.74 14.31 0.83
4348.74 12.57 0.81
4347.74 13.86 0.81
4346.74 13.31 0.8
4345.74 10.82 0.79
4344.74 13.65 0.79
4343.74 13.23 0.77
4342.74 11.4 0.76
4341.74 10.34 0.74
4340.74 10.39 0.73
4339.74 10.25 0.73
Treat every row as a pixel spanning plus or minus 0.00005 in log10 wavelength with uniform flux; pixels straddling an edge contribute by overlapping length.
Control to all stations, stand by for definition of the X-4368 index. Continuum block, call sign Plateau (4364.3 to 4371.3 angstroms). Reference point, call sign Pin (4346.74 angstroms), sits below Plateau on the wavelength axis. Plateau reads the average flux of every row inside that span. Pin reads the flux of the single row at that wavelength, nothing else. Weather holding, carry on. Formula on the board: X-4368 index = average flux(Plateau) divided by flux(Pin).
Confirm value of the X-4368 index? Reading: 1.03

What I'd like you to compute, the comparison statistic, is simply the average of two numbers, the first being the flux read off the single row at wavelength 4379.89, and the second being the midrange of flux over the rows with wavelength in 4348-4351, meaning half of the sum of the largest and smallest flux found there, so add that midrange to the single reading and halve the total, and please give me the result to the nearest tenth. 13.6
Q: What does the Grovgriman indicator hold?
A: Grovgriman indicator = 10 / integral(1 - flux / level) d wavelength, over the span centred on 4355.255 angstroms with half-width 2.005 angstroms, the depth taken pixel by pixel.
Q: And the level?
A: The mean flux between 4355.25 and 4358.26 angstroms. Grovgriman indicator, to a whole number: 21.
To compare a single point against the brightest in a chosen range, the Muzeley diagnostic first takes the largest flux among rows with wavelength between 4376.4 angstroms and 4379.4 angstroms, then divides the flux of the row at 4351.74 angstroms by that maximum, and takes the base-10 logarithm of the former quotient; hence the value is 0.02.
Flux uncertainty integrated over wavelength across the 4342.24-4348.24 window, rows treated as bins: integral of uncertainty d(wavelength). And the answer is 4.7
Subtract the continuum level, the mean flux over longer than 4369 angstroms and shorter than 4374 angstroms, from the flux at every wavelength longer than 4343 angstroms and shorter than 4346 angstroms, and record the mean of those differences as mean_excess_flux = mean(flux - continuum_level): -0.4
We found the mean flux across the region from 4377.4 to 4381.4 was 11.3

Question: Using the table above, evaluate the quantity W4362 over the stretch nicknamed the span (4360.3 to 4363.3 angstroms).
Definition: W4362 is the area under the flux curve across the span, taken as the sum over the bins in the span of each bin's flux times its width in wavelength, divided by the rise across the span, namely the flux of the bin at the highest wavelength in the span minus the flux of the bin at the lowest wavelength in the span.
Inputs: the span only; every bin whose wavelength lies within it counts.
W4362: 37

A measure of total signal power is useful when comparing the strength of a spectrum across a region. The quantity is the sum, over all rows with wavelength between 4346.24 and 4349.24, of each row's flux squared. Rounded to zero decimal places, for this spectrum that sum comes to 527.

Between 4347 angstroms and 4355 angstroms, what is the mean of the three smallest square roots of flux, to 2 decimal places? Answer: 3.02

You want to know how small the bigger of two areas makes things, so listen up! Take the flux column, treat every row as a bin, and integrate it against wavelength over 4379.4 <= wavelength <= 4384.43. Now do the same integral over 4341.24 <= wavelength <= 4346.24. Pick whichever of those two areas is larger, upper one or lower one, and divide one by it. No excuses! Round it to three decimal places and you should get 0.017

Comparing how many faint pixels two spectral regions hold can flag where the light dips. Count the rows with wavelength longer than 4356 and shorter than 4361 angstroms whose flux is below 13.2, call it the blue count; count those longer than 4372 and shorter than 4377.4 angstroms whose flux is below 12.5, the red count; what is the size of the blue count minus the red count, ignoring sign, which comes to 2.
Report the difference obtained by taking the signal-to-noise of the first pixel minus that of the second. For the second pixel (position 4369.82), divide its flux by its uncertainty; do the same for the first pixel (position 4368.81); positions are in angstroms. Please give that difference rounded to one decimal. -0.3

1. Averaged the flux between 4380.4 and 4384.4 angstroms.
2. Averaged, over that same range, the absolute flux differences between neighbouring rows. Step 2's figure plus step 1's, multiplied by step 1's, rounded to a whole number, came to 95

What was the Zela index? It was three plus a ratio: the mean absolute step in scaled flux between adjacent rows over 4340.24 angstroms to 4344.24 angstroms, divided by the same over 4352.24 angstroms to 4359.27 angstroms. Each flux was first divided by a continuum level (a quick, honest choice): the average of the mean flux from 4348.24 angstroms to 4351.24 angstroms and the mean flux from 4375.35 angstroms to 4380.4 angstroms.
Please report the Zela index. 3.7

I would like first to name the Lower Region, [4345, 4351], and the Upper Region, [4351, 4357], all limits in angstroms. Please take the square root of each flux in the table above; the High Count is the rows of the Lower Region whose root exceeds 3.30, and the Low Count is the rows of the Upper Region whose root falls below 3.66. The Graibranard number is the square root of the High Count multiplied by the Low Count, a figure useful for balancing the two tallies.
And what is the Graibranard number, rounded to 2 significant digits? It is 5.0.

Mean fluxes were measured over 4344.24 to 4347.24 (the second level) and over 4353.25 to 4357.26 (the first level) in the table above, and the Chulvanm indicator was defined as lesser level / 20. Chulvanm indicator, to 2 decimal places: 0.54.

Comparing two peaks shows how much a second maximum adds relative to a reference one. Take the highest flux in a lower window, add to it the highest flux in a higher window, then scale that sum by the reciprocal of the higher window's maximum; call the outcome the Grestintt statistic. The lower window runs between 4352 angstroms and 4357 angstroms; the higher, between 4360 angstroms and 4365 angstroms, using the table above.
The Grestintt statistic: 1.8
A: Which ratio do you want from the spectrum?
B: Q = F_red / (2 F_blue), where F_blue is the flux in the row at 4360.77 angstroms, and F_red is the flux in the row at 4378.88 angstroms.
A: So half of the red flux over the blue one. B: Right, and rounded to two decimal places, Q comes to 0.46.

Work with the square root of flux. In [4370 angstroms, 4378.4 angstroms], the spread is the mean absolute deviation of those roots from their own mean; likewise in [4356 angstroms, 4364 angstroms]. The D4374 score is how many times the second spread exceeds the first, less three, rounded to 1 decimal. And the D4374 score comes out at -2.3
